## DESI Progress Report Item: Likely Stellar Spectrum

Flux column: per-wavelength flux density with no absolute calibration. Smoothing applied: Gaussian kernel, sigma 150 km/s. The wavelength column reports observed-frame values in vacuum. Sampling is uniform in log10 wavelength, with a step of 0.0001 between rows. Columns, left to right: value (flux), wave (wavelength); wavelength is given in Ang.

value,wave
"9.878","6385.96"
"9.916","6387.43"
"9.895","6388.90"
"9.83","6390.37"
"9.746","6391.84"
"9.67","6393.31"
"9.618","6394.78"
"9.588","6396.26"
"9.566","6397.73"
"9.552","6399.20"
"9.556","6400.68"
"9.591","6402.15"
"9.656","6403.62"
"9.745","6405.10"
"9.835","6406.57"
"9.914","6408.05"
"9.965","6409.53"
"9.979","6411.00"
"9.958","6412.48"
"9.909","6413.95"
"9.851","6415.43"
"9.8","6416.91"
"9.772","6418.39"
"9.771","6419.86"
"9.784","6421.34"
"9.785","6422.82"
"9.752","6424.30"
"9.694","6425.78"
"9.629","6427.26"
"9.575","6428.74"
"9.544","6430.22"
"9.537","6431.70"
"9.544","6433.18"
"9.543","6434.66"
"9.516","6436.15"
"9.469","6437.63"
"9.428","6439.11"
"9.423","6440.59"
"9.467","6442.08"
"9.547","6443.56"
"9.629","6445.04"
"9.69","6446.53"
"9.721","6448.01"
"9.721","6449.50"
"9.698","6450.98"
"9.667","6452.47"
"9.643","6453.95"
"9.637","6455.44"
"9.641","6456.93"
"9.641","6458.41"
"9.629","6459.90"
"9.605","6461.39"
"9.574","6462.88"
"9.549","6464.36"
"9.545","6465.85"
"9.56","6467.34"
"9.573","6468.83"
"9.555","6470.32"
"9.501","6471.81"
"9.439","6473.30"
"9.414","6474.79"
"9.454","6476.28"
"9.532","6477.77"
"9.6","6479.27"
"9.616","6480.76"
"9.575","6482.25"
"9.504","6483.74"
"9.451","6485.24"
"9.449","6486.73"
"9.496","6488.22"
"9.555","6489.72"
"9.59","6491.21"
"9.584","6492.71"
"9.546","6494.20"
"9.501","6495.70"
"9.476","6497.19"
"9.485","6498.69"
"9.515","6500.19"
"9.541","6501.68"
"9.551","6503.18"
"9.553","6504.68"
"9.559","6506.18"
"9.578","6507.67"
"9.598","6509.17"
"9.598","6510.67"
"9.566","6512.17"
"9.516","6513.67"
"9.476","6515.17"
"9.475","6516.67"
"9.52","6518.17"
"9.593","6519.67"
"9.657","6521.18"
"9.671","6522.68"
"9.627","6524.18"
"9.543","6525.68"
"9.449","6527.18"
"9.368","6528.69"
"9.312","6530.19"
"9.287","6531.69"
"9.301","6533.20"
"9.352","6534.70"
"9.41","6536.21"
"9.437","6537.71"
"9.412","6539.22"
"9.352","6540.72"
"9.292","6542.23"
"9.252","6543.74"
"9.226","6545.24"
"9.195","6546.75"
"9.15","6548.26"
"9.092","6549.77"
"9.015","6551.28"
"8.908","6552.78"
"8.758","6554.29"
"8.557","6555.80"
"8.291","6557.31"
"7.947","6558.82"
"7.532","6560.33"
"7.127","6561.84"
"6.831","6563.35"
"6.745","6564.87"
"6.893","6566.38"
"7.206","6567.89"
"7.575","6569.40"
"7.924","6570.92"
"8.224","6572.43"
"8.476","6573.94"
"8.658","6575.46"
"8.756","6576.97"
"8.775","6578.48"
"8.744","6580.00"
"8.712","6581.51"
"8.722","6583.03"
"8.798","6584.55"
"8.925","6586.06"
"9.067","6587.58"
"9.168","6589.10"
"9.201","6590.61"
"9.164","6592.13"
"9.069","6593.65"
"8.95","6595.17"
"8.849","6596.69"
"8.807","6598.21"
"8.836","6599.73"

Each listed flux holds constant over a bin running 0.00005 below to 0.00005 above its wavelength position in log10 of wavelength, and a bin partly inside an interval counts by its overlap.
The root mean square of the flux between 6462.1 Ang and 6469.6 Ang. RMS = 9.56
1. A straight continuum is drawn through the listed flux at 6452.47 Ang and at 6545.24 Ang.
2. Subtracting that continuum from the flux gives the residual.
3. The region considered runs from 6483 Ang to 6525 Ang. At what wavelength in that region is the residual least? 6485.24 Ang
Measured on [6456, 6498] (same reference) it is 6474.79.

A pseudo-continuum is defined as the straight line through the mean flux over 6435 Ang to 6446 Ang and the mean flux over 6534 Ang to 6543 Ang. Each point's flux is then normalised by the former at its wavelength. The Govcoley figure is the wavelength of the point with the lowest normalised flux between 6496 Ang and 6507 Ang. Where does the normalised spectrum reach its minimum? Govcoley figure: 6497.19 Ang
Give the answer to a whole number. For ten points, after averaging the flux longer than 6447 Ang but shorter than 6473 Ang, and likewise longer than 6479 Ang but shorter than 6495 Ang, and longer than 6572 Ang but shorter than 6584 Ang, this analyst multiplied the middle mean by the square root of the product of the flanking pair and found 87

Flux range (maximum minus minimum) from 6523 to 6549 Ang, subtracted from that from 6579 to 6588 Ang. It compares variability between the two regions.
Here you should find -0.12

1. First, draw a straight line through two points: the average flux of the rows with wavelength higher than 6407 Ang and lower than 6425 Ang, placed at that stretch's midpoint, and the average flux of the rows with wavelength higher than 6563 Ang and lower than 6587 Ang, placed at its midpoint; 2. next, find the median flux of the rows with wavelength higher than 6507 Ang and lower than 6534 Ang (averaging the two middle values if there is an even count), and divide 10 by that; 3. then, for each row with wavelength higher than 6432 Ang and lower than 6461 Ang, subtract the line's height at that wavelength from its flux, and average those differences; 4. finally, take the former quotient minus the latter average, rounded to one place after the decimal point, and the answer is 1.0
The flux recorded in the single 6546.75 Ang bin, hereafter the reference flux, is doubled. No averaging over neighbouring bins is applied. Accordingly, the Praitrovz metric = 18.4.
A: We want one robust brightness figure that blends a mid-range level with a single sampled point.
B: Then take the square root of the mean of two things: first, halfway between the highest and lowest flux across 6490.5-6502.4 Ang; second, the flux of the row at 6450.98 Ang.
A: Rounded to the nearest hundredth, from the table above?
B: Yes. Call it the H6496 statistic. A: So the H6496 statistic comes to 3.10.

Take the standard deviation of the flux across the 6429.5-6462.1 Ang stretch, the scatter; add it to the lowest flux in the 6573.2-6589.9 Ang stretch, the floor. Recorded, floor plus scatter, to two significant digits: 8.6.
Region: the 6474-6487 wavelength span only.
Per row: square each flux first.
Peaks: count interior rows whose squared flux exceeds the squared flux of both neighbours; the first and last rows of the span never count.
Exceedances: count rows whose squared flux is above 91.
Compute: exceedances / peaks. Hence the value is 3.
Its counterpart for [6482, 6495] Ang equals 5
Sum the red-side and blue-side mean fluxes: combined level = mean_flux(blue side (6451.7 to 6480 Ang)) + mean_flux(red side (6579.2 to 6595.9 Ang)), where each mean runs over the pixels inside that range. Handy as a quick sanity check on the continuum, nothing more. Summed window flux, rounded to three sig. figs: 18.5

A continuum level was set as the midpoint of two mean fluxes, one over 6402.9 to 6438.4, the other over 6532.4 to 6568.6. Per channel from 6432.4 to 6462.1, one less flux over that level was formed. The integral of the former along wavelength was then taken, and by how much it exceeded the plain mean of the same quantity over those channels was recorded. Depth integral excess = -1.42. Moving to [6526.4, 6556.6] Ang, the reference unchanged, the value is -0.20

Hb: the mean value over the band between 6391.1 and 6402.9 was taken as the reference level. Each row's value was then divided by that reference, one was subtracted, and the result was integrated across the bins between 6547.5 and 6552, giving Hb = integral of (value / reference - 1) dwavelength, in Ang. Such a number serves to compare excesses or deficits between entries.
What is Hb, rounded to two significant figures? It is -0.25 Ang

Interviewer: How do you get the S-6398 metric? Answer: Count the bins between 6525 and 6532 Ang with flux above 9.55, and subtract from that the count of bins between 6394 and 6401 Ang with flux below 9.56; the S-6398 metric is -2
